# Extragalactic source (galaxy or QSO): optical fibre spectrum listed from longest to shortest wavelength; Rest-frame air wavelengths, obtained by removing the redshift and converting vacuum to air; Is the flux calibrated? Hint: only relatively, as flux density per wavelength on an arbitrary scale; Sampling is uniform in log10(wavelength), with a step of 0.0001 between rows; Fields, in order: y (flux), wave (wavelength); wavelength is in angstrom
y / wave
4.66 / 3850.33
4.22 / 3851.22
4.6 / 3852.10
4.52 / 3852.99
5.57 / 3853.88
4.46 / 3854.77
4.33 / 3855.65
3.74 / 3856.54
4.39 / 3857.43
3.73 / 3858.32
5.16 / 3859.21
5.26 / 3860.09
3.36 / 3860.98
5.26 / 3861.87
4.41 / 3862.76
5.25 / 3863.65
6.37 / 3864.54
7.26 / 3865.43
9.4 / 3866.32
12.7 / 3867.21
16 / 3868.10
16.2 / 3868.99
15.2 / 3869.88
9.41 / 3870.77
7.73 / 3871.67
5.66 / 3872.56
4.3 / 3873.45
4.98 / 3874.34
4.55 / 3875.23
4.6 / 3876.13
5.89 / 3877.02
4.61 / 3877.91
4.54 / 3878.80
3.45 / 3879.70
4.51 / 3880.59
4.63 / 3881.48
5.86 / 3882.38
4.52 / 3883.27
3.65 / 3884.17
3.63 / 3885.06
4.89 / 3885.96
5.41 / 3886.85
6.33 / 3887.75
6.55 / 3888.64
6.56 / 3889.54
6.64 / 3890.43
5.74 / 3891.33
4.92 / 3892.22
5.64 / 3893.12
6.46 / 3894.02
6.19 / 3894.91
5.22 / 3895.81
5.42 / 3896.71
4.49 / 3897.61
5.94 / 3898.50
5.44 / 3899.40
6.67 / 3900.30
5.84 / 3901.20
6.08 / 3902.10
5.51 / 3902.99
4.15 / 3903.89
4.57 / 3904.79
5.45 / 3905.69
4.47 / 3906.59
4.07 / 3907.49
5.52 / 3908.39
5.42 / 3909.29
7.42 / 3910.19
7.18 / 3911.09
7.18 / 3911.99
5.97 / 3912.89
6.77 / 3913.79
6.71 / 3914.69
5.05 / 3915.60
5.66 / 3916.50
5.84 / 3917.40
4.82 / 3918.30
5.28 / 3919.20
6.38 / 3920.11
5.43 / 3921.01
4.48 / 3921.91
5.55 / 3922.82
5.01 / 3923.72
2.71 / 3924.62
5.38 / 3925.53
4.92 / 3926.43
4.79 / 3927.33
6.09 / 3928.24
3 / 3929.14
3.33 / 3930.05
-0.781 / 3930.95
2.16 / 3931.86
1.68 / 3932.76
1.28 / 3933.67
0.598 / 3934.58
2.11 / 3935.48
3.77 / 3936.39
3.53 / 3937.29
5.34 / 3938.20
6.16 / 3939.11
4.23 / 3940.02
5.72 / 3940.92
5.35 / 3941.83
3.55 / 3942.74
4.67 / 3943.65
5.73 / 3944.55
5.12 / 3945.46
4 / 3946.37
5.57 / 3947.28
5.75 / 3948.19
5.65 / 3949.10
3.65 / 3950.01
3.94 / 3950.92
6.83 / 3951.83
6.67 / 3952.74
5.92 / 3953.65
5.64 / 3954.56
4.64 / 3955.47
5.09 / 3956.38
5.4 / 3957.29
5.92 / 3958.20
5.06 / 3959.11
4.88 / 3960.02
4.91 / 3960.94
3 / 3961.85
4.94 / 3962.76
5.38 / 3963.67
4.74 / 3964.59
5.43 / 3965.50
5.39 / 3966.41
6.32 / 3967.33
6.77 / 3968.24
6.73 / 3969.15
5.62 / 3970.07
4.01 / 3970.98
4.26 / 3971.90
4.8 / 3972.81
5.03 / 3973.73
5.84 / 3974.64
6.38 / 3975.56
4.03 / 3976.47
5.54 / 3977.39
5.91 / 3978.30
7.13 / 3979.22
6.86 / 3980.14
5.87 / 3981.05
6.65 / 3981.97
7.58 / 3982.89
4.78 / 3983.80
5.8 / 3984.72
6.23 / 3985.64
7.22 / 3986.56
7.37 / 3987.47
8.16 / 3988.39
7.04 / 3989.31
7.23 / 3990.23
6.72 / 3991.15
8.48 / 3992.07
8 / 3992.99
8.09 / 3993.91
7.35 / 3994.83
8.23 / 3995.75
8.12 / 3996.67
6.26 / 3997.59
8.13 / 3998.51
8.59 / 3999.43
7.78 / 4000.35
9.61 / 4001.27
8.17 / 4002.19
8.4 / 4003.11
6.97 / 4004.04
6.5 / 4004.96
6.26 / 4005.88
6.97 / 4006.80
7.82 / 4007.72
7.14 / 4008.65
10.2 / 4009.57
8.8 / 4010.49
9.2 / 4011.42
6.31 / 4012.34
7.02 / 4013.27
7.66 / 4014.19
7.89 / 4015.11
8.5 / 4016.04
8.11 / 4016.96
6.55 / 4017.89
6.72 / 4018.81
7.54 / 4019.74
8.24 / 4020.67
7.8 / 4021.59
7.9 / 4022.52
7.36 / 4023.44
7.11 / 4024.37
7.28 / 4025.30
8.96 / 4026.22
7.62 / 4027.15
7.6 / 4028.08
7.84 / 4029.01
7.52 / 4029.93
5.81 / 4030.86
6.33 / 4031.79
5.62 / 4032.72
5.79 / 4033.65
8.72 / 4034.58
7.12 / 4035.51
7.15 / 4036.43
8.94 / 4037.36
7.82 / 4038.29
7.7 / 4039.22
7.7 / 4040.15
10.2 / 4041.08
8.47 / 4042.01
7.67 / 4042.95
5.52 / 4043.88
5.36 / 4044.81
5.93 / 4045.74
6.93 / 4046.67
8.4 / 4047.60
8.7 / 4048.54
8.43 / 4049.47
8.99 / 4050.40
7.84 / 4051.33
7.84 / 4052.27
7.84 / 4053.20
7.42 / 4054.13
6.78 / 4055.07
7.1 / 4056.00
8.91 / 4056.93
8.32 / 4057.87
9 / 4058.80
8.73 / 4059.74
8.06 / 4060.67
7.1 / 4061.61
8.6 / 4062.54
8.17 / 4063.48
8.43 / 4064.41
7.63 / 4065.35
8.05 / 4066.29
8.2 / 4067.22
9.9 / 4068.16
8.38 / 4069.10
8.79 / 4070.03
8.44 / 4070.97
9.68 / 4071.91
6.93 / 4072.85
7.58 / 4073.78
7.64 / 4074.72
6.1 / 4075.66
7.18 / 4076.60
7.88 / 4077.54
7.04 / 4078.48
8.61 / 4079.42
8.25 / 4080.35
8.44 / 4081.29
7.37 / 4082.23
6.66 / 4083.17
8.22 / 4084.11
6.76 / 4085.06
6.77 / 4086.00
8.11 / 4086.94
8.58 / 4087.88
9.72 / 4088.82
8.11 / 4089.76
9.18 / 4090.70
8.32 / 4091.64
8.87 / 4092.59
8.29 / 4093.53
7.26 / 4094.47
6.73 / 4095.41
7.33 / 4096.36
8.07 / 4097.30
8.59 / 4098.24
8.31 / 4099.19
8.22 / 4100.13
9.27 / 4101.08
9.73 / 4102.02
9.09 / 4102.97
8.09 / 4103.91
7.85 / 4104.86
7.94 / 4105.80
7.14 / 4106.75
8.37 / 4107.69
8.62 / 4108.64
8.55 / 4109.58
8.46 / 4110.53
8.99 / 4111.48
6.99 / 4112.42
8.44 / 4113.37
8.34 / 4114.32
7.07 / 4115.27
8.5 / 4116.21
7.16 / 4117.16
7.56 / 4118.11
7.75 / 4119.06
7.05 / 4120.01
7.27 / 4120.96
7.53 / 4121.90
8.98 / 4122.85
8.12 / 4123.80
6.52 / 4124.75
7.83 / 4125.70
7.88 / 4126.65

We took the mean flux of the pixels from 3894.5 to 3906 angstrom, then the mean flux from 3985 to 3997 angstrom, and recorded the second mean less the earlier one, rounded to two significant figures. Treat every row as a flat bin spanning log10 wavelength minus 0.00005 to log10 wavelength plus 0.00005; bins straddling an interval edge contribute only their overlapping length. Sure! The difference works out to 2.1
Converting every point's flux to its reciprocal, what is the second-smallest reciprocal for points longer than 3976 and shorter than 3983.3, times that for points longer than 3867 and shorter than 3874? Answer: 0.0088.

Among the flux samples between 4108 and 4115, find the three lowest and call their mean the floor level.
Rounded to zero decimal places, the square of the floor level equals 63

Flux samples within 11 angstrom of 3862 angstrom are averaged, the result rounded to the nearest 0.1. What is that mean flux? 7.0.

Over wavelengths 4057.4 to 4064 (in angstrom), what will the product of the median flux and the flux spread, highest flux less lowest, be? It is 16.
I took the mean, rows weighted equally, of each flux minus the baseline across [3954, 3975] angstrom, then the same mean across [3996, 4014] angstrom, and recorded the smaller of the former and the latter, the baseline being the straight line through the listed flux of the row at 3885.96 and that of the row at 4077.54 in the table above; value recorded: -0.91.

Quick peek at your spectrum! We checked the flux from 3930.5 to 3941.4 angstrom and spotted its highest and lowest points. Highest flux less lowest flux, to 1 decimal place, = 6.9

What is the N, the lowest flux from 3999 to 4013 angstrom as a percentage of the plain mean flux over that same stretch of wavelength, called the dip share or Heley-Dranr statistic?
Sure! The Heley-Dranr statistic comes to 79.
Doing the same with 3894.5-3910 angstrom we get 76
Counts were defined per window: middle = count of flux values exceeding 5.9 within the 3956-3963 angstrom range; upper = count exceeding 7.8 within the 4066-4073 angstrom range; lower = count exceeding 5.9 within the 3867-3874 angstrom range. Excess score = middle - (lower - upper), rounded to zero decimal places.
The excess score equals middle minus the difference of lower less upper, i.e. 2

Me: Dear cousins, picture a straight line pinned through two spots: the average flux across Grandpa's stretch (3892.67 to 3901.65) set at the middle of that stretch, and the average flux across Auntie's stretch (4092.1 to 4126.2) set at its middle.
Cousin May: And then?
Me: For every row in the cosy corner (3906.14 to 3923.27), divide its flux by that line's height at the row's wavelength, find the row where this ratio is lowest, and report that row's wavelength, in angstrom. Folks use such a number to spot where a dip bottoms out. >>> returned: 3907.49 angstrom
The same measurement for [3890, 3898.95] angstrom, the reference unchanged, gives 3897.61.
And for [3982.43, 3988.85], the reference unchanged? 3983.80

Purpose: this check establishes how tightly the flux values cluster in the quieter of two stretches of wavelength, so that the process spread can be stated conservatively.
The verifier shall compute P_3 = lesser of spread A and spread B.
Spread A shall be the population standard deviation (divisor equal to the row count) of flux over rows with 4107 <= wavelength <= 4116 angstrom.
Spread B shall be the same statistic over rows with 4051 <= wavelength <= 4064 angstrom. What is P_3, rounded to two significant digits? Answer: 0.65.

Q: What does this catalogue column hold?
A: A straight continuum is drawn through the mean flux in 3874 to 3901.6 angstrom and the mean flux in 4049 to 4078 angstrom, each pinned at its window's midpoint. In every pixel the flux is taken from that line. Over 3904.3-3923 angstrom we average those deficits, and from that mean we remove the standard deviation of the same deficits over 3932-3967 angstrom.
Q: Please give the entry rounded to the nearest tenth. -1.3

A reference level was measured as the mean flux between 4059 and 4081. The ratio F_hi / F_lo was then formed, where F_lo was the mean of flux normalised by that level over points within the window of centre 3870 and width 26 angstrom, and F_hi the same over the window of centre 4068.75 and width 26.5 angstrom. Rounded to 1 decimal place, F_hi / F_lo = 1.2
